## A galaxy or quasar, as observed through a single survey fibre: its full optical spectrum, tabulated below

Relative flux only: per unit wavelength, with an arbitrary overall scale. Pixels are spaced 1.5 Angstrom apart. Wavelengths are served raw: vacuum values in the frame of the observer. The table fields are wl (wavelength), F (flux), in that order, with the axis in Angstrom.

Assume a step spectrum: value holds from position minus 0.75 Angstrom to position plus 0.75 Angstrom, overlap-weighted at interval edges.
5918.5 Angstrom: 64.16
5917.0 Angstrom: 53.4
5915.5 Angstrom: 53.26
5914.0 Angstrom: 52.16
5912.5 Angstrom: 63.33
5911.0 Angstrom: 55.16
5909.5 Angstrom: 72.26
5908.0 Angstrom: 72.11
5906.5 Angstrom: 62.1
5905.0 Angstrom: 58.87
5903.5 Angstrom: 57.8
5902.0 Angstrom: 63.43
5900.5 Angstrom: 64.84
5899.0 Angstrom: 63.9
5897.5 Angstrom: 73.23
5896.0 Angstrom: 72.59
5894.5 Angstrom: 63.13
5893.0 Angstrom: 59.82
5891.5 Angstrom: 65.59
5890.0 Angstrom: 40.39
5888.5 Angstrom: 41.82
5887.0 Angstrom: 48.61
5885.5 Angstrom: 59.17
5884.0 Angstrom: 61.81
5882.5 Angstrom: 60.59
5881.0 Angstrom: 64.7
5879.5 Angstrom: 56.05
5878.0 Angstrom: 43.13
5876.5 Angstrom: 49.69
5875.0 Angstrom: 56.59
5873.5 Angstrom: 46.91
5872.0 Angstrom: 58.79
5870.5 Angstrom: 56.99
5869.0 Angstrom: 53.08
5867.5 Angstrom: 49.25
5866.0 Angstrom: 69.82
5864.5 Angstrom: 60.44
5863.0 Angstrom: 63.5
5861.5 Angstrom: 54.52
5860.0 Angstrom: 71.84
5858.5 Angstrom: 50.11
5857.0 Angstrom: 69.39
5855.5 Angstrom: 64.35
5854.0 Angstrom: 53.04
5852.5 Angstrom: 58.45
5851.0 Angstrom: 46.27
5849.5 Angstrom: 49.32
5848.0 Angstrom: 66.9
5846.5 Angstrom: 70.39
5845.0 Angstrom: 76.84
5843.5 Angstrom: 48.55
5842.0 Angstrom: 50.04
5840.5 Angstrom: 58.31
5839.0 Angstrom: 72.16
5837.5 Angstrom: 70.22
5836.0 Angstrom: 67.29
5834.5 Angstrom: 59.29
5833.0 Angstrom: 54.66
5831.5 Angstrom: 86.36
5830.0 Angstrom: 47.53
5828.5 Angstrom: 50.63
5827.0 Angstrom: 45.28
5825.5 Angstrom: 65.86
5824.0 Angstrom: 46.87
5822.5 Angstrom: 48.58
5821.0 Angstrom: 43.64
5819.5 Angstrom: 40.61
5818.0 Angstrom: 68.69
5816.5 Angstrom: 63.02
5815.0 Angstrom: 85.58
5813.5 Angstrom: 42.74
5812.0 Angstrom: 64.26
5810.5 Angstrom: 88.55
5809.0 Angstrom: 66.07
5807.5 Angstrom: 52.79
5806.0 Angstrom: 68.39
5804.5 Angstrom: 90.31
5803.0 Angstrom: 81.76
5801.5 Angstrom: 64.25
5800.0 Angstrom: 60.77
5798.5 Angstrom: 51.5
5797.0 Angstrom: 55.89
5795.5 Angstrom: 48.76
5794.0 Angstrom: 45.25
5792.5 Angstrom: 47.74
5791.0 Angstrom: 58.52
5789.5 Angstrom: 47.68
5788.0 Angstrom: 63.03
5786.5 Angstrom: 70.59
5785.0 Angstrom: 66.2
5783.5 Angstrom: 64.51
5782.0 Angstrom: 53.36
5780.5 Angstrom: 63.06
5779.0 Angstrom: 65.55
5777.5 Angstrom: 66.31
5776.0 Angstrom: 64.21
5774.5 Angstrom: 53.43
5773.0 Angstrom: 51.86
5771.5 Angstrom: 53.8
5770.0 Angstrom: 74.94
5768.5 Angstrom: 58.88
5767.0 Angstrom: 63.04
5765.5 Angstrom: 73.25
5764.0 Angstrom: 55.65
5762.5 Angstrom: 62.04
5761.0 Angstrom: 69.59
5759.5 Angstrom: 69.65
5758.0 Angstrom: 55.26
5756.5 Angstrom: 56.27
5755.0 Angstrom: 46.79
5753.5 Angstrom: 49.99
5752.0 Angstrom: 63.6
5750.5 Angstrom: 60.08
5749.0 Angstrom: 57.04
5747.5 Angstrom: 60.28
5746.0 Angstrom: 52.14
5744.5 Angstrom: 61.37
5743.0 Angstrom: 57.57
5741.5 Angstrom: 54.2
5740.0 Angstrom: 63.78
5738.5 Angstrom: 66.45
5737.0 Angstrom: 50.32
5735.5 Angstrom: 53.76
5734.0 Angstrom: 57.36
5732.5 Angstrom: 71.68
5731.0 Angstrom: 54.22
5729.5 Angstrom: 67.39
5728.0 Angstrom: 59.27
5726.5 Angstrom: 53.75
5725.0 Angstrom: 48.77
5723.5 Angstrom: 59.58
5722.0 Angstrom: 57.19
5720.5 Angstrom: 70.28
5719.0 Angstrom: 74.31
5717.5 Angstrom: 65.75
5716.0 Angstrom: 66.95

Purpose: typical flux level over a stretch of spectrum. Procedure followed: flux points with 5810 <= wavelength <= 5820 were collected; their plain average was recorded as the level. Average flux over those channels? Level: 64.8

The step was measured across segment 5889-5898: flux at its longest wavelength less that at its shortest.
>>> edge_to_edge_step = 33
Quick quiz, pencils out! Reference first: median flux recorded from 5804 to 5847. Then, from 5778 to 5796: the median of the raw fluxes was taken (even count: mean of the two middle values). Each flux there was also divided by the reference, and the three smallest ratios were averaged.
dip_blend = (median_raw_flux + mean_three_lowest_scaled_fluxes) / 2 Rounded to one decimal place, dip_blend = 30.8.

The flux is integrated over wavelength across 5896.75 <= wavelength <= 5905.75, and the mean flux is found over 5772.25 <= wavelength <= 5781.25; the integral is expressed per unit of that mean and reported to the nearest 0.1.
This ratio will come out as 9.4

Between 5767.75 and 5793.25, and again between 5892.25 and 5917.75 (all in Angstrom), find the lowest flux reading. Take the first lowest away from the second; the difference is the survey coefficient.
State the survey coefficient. 4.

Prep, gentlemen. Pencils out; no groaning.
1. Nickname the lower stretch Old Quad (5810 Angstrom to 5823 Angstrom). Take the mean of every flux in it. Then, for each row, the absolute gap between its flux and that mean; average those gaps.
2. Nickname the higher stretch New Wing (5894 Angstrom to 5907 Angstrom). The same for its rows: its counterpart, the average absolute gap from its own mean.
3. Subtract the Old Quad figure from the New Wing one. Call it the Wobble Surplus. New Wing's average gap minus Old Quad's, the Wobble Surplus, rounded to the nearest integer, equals -11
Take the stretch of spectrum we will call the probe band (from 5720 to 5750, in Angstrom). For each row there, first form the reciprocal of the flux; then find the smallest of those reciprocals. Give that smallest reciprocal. 0.0140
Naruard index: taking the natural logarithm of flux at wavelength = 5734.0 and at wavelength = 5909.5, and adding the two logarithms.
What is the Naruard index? 8.33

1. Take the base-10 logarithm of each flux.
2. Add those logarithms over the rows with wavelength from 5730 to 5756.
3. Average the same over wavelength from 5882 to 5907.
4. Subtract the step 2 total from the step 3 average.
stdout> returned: -28.1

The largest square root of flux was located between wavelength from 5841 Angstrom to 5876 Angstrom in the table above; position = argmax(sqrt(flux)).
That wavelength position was 5845.0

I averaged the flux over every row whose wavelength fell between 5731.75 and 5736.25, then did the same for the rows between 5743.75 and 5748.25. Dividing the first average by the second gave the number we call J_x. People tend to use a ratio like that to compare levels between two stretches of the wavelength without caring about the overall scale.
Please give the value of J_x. 1.05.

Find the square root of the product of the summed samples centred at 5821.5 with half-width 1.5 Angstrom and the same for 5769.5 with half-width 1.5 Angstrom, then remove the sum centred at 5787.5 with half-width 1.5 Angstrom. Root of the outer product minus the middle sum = -23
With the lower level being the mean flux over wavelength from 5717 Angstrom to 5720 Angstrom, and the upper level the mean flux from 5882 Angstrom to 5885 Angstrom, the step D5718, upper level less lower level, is -9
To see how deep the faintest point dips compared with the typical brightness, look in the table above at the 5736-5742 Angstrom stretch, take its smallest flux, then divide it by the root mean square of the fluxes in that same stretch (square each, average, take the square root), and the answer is 0.85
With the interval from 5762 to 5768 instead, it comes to 0.87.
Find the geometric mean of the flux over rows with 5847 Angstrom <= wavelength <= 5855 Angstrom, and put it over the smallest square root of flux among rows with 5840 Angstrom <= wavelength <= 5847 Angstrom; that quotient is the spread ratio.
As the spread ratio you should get 7.80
